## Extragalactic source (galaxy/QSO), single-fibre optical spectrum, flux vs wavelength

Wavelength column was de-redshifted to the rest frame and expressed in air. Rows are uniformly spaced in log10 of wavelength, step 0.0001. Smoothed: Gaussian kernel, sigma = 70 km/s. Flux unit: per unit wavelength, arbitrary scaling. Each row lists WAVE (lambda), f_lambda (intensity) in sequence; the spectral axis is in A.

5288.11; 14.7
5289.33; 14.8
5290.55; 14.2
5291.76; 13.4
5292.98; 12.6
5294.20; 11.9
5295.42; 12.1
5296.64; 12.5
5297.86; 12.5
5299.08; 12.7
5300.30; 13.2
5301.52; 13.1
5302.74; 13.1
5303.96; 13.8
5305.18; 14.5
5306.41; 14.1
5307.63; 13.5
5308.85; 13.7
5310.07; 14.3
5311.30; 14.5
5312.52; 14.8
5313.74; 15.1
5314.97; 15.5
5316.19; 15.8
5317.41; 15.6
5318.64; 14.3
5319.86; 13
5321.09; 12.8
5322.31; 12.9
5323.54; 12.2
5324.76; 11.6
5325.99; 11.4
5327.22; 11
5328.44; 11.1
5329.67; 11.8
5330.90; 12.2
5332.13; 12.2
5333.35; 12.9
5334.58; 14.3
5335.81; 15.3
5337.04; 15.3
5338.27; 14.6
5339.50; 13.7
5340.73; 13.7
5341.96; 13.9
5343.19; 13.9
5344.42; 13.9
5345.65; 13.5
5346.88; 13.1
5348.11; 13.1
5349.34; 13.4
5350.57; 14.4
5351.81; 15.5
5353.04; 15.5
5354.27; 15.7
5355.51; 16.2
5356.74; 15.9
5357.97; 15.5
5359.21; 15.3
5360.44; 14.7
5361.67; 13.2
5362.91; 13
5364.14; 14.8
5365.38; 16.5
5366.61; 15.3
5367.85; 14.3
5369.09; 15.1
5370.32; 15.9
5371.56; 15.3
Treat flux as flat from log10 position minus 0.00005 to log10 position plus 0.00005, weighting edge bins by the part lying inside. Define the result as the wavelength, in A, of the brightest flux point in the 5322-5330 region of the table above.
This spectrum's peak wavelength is 5322.31 A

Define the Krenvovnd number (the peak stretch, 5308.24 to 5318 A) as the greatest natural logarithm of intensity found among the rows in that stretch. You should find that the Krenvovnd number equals 2.76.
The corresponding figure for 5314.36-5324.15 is 2.76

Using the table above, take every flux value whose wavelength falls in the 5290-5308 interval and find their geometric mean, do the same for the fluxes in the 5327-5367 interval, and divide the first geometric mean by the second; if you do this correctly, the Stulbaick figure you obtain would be 0.94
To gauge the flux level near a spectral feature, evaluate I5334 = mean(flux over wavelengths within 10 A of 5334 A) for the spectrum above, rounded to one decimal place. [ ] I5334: 13.1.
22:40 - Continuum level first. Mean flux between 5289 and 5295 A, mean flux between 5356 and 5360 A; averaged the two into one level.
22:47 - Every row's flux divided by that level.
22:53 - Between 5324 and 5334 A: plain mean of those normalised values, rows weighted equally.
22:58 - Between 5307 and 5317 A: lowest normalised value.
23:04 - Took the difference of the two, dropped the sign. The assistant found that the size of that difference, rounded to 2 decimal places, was 0.12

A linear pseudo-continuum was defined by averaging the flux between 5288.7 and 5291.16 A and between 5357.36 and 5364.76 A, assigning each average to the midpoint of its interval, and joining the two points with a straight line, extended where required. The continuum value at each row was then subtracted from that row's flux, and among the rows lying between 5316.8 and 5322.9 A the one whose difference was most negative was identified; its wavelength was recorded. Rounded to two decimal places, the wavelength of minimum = 5321.09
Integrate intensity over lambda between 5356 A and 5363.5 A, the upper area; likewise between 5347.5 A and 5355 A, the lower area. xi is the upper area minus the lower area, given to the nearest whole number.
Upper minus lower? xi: 0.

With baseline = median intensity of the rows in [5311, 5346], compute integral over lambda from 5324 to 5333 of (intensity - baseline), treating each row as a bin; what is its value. -18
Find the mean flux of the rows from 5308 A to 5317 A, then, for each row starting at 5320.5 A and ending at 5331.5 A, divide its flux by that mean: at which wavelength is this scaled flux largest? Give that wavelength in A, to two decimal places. 5322.31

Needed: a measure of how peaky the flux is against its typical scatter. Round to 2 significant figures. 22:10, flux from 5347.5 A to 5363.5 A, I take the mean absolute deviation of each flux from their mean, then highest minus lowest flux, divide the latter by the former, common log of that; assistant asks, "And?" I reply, 0.50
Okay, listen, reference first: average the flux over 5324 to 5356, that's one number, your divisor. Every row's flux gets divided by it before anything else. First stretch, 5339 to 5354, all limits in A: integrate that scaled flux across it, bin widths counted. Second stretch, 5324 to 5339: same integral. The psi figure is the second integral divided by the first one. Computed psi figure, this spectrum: 0.91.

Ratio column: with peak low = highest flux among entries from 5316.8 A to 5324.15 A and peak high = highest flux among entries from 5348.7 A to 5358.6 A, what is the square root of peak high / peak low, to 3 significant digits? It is 1.02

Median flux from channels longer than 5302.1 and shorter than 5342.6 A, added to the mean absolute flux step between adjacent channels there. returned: 14.2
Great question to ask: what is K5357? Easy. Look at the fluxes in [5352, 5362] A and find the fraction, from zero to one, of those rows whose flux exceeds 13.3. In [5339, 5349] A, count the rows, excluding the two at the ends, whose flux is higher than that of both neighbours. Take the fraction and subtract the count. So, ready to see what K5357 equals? 0.9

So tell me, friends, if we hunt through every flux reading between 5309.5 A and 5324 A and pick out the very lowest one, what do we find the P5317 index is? 12.2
